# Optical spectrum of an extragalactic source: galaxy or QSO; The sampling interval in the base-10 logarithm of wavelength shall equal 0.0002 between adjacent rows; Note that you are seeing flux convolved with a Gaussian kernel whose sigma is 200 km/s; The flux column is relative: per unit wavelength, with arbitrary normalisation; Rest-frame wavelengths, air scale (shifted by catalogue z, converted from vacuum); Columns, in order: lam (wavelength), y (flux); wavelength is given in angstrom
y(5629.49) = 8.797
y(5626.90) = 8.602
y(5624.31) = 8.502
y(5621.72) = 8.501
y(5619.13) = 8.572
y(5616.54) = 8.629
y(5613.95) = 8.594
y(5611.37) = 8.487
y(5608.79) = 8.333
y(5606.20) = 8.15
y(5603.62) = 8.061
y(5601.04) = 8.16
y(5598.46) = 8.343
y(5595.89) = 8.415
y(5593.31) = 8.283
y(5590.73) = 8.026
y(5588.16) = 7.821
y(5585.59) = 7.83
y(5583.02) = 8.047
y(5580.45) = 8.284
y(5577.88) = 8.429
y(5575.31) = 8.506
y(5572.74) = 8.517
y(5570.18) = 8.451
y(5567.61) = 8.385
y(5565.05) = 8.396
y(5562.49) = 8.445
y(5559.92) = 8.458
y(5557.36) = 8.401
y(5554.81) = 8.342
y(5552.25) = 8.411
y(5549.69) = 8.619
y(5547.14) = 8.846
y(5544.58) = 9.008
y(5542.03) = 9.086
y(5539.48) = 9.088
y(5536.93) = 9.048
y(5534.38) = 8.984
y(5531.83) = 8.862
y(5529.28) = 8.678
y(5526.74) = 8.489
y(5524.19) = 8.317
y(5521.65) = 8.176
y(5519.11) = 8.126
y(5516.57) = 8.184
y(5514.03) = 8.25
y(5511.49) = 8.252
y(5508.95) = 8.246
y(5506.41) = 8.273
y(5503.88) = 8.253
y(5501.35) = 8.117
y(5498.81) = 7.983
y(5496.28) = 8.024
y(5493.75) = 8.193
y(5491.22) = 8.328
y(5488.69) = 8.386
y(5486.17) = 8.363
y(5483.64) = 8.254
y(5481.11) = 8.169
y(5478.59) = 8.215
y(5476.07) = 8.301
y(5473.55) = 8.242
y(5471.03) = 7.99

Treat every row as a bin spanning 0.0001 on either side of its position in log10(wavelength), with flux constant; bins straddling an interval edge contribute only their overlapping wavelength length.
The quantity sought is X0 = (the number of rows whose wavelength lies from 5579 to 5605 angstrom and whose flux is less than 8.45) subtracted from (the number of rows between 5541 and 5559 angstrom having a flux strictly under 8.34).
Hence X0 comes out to -10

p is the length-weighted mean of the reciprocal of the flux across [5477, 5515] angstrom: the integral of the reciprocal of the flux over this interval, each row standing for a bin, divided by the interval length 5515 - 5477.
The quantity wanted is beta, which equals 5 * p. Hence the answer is 0.608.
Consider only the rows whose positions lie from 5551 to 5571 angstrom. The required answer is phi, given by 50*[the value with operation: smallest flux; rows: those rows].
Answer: 417.1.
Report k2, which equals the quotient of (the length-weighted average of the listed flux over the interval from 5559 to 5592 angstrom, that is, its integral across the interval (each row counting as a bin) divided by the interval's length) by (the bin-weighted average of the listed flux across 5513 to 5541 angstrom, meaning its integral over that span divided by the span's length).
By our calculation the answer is 0.97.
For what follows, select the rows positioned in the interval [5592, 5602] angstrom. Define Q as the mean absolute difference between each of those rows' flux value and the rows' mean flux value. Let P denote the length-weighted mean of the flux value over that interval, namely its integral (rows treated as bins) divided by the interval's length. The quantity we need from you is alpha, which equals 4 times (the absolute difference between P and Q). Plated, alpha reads 32.9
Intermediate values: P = 8.30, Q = 0.08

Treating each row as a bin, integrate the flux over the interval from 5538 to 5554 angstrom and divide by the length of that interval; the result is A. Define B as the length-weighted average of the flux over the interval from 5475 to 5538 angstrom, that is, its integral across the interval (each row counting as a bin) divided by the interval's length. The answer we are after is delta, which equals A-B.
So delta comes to 0.5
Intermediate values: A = 8.83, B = 8.34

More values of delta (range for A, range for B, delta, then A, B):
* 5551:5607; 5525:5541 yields -0.6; 8.28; 8.84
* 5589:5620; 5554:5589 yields 0.0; 8.33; 8.31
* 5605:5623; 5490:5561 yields 0.0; 8.46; 8.47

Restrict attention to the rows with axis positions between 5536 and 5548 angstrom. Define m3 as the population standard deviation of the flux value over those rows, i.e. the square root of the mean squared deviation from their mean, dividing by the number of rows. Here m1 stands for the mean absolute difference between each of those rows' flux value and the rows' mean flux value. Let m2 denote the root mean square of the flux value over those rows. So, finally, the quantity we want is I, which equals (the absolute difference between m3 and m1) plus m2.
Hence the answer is 9.03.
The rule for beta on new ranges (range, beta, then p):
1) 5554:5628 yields 0.600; 0.120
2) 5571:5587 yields 0.605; 0.121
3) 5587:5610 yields 0.612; 0.122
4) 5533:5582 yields 0.581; 0.116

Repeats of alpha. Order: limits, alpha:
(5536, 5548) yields 35.8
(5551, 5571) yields 33.5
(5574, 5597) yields 31.8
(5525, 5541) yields 34.6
